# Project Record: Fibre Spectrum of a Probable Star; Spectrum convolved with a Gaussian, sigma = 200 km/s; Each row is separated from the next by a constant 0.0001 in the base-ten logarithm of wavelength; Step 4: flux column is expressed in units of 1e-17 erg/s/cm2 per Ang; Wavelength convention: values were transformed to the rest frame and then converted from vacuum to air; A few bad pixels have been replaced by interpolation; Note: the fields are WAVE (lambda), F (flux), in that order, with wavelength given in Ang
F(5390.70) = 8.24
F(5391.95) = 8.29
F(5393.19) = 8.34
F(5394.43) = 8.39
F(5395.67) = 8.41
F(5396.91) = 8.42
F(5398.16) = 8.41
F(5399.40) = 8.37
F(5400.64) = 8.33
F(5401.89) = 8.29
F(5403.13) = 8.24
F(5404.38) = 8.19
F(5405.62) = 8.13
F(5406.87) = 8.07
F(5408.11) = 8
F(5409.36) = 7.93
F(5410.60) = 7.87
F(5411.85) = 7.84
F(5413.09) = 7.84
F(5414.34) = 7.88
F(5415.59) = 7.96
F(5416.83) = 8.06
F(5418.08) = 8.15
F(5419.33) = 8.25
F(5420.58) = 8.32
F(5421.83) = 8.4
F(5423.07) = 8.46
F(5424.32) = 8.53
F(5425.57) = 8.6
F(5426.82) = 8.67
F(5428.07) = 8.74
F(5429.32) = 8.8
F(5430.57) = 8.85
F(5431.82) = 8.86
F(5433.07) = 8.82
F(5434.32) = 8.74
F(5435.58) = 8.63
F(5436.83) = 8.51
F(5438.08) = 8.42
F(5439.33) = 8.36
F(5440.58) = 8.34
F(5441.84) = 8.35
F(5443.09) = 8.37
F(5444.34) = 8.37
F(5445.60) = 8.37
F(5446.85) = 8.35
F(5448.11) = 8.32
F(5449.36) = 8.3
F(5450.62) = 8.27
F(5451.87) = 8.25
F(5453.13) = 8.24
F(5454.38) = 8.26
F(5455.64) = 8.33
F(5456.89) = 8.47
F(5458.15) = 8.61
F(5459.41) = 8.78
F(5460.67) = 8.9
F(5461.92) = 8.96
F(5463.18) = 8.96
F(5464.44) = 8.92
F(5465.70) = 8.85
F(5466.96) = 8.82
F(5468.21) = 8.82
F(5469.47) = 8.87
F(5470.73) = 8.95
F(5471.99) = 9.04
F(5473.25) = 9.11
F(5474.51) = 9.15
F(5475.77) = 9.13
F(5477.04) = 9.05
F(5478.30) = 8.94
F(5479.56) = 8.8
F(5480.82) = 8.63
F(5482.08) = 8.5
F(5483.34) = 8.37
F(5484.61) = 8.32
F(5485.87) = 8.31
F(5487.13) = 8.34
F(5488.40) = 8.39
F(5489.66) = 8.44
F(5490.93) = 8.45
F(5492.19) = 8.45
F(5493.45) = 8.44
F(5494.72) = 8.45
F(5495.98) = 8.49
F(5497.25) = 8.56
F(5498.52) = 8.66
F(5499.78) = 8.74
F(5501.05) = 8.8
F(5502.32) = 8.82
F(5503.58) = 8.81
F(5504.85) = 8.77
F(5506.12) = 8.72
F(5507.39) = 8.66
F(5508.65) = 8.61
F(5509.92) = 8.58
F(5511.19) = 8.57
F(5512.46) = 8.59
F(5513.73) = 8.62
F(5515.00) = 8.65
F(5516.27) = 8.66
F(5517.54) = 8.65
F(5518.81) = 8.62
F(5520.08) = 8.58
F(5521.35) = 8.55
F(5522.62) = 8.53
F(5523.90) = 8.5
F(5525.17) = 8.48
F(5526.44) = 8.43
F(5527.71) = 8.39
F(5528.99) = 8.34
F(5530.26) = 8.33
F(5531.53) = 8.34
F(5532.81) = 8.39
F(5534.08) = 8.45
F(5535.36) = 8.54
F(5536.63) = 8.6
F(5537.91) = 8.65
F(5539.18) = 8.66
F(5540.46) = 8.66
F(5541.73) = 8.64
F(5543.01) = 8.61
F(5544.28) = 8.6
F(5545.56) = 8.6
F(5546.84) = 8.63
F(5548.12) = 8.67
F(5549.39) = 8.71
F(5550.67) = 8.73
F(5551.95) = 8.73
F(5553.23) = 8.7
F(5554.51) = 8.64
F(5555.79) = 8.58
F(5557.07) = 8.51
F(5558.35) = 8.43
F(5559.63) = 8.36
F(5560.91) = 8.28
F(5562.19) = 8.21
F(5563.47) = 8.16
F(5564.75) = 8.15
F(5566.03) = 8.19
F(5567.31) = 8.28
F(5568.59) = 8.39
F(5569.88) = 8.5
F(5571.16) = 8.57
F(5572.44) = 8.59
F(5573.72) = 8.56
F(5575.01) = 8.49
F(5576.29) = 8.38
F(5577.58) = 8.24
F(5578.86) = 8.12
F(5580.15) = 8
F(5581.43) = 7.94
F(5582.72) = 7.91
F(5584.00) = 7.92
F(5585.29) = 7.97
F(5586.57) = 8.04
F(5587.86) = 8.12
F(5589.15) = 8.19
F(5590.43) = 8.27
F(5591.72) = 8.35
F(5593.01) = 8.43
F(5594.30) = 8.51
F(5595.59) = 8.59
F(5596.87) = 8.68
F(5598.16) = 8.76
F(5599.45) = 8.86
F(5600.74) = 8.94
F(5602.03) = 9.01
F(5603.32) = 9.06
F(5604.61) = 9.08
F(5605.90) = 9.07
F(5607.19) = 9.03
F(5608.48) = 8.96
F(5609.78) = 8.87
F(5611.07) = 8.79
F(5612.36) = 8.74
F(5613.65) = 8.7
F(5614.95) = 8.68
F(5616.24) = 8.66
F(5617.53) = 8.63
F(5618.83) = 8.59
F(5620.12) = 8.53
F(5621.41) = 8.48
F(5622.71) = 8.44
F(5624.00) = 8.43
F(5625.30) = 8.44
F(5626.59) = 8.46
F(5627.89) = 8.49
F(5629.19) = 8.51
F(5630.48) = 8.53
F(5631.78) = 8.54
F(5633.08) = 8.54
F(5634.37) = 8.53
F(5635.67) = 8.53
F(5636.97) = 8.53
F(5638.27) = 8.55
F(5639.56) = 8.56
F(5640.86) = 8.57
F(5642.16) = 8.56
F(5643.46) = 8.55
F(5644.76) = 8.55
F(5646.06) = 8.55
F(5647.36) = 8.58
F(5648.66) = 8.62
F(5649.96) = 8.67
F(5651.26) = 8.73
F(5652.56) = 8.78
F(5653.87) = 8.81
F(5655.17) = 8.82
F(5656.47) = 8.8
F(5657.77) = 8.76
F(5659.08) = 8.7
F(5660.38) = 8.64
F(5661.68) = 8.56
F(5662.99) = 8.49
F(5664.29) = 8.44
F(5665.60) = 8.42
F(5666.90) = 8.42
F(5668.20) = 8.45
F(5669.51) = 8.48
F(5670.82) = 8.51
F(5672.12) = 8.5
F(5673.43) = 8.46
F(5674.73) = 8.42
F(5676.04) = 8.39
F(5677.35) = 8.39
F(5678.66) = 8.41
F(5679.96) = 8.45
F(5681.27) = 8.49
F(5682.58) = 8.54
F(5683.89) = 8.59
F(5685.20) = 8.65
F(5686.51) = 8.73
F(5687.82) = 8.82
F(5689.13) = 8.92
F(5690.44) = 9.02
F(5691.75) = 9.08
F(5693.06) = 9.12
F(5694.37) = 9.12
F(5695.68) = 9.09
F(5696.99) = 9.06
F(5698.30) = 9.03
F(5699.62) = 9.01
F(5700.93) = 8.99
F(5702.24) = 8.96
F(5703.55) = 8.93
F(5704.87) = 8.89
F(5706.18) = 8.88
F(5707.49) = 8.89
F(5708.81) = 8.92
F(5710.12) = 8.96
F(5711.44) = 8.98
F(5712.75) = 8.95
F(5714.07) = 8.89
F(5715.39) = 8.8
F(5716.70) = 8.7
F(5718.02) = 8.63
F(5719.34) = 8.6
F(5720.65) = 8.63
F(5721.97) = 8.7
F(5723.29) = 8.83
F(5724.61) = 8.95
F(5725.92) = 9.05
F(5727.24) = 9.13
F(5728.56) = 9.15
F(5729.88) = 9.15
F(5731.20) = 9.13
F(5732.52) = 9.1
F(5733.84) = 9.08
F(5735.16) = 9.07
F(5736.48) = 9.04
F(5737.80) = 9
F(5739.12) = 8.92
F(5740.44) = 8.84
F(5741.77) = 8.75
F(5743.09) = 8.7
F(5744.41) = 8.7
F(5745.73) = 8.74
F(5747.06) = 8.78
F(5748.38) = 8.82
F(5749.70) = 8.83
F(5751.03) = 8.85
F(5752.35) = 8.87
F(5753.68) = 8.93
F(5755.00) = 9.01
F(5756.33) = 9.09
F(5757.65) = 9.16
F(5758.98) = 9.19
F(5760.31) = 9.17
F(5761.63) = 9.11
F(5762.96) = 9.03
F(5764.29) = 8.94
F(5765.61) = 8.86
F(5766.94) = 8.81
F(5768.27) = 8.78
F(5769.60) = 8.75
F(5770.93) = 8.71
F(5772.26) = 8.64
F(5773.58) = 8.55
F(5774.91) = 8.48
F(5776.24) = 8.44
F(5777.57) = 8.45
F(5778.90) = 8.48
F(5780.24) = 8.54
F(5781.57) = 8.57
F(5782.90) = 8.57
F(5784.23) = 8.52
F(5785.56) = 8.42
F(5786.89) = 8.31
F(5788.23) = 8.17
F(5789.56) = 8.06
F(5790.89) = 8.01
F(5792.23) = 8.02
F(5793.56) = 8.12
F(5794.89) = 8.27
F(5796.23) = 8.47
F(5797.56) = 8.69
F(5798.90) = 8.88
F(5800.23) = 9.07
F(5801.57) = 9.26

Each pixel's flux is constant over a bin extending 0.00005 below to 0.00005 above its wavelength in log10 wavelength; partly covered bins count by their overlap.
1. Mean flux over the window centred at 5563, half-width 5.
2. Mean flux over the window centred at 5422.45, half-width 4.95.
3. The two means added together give 16.7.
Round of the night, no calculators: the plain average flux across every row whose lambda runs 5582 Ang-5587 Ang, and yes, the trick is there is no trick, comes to 7.96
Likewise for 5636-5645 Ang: 8.55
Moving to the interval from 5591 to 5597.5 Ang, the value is 8.51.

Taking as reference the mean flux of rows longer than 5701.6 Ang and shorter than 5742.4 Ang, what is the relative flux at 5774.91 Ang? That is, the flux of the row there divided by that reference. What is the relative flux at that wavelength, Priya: 0.95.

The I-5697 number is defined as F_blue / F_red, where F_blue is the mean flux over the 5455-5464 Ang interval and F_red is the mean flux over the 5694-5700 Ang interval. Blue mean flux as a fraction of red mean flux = 0.96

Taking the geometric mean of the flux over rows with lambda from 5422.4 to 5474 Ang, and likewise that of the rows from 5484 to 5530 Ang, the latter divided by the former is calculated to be 0.99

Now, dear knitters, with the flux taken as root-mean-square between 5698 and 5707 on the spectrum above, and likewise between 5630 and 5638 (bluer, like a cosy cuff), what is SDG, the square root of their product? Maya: 8.7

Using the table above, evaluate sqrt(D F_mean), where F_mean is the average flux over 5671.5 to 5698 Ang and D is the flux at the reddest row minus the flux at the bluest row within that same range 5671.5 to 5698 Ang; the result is 2.21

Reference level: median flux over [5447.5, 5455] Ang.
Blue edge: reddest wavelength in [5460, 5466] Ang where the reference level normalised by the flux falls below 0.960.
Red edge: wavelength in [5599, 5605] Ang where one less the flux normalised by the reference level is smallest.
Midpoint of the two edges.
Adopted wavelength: 5535.2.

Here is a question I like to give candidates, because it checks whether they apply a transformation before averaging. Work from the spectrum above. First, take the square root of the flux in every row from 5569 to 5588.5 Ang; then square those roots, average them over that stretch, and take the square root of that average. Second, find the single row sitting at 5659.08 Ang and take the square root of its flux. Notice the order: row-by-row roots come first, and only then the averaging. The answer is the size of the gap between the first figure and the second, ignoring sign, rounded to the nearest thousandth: 0.082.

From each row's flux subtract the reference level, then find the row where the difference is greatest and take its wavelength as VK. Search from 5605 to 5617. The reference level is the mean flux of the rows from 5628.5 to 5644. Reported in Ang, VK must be 5605.90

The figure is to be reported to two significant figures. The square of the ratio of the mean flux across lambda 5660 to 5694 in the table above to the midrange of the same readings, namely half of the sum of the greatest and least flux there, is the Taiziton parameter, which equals 0.96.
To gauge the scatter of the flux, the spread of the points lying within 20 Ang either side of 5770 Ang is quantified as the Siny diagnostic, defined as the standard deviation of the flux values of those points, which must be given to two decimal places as 0.30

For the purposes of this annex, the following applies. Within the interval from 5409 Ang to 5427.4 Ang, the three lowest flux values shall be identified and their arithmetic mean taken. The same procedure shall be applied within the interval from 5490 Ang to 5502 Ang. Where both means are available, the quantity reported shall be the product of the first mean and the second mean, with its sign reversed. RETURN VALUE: -66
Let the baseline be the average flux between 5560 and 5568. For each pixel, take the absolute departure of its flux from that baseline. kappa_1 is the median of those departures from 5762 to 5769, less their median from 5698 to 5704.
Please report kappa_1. -0.13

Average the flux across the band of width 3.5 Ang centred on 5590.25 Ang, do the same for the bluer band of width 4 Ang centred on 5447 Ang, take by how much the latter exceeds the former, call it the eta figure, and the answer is 0.1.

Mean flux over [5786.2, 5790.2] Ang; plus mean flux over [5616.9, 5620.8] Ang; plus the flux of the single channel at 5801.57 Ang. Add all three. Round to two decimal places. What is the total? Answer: 26.02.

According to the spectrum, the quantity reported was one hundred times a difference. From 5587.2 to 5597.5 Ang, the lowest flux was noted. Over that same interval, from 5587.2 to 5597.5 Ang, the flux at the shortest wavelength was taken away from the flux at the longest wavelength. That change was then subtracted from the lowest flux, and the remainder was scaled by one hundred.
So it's 756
